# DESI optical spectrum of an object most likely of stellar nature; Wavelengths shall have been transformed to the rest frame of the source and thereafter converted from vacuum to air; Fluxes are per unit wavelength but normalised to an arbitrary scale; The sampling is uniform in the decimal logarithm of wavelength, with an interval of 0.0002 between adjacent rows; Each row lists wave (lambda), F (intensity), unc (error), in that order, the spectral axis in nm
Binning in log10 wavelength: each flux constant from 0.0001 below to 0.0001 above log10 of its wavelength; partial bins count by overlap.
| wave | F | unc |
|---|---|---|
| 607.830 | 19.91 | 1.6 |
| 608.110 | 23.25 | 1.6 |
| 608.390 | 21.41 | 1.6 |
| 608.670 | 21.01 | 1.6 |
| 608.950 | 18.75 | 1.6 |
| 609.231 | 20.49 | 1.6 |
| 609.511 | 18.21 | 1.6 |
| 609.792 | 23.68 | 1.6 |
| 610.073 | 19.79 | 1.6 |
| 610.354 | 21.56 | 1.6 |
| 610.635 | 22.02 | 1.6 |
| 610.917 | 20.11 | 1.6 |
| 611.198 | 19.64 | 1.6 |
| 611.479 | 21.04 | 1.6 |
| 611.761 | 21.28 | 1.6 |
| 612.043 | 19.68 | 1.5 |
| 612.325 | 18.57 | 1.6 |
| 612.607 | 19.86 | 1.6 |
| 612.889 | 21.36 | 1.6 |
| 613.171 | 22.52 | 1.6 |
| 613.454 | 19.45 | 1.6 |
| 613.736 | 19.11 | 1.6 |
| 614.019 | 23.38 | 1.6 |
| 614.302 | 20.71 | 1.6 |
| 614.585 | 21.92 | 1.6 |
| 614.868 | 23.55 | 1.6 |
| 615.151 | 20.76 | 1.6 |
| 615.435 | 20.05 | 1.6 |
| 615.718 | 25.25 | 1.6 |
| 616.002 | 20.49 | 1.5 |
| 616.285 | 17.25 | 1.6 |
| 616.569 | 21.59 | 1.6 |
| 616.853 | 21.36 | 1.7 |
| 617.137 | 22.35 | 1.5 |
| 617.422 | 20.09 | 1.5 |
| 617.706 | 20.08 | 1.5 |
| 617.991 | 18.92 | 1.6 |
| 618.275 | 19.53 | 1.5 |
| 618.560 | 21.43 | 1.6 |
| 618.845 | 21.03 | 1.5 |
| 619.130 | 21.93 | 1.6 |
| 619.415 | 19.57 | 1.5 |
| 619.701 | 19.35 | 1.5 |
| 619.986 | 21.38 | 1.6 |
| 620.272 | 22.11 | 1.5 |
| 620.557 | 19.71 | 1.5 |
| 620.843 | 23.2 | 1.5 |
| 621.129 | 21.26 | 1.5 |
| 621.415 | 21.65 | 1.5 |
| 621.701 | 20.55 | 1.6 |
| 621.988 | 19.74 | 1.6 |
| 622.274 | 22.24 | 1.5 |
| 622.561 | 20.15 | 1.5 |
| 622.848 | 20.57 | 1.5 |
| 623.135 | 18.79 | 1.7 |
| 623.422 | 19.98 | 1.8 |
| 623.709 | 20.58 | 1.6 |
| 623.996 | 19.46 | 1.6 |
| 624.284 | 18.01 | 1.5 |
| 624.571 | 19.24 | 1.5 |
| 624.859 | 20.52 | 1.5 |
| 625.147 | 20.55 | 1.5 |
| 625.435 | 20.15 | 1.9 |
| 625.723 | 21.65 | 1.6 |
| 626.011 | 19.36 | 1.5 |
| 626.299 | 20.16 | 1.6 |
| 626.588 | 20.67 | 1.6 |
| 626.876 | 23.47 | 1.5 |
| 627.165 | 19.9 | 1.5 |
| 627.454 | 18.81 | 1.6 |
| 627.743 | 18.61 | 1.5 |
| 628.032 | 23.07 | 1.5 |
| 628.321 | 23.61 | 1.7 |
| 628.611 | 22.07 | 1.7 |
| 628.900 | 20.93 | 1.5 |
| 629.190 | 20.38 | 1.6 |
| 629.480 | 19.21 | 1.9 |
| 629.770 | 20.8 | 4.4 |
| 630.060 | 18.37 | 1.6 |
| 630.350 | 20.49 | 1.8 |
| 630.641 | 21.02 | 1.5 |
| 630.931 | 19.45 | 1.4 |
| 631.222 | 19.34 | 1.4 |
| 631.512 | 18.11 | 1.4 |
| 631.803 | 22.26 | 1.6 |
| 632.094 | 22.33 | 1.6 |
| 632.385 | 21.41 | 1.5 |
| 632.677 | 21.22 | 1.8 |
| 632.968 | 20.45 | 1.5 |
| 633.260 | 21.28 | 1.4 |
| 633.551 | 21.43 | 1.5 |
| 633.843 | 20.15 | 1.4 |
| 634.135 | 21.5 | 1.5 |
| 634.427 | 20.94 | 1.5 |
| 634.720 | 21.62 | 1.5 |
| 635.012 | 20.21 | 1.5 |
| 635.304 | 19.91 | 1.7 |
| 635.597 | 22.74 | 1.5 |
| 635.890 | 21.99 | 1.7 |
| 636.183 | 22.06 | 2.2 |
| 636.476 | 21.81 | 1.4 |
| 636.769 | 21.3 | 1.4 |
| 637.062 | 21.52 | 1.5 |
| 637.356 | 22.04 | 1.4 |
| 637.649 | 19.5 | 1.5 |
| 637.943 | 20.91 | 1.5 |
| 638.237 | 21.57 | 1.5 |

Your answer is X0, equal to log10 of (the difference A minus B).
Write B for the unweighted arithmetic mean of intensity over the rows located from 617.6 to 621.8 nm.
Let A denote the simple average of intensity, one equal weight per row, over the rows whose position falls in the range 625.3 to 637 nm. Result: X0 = -1.1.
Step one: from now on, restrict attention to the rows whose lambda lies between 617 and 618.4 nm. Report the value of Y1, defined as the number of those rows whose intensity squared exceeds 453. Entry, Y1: 1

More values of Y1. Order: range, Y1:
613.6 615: 3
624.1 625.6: 0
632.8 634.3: 2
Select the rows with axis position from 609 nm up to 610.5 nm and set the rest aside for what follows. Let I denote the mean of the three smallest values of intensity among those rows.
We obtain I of 19.5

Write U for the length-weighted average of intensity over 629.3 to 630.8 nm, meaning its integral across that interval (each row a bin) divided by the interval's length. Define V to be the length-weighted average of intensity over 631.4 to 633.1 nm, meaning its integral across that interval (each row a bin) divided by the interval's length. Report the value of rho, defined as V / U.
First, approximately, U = 20.0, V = 21.0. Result 1.05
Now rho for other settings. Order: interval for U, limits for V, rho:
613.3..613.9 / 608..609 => 1.09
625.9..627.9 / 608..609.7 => 1.02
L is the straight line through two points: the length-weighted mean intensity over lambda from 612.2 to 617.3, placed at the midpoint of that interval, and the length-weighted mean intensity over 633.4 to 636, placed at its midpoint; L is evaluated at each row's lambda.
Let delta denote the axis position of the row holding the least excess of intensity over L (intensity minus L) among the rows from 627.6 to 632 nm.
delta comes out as 631.512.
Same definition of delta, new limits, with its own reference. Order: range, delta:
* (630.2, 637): 631.512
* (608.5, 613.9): 609.511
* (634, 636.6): 635.304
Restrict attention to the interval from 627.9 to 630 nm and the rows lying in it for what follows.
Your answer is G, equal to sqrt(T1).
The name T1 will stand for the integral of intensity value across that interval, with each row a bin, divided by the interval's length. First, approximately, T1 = 21.3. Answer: 4.62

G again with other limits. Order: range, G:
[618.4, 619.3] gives 4.62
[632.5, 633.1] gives 4.57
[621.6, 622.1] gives 4.48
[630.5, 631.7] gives 4.43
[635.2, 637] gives 4.65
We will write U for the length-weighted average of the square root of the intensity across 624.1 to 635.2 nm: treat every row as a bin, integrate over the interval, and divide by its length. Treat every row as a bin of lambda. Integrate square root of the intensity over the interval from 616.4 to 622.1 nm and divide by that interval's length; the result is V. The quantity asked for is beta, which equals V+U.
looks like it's 9.10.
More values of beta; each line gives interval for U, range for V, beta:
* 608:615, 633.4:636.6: 9.18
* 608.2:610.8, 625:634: 9.10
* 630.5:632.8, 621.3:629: 9.07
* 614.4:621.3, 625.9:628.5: 9.15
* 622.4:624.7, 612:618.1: 8.99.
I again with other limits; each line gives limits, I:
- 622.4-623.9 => 19.6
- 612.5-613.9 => 19.5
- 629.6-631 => 19.4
